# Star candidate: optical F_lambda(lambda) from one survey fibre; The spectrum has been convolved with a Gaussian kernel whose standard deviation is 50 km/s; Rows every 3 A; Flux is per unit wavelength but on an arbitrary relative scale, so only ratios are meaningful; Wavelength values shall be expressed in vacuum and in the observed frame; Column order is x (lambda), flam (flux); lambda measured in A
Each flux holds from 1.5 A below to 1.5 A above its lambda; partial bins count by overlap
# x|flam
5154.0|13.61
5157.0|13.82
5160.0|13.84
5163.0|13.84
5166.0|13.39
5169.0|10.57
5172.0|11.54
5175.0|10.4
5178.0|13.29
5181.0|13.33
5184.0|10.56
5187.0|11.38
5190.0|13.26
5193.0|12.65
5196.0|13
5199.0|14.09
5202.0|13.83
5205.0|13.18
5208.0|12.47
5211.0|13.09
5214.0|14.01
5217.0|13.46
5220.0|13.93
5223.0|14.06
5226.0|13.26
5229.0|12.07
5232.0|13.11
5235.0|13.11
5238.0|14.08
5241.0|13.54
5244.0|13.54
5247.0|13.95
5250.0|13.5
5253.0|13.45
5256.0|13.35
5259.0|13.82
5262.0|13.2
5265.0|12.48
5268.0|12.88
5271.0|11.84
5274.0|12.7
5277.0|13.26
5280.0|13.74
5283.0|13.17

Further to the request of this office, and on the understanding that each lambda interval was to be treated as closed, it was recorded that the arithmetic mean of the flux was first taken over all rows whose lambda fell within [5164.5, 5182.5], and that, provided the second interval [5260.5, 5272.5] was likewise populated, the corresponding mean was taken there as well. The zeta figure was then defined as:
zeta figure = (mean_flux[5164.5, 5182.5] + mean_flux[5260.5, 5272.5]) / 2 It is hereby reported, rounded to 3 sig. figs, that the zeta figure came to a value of 12.3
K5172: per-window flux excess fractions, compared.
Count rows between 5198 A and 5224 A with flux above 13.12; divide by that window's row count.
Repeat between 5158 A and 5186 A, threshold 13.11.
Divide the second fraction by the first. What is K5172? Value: 0.714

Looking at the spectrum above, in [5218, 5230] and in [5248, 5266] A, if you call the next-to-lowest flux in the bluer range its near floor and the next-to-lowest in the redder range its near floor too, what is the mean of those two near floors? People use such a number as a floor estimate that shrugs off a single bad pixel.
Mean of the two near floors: 13.2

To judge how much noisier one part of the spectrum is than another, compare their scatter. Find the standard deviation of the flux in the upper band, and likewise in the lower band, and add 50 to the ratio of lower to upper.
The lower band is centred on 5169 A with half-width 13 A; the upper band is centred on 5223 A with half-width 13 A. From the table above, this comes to 52.3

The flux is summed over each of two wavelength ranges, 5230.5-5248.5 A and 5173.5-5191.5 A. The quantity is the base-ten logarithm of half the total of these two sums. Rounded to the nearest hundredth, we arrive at 1.89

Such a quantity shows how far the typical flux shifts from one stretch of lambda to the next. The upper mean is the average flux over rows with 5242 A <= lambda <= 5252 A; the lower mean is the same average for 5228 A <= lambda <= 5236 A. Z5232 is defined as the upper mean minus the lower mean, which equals 0.9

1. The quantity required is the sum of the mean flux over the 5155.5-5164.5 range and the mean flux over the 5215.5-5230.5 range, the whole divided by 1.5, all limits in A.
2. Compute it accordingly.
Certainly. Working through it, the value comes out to 18.1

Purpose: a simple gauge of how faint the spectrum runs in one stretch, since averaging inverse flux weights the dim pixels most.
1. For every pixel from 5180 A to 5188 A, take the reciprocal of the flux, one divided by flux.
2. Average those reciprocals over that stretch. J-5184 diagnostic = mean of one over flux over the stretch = 0.086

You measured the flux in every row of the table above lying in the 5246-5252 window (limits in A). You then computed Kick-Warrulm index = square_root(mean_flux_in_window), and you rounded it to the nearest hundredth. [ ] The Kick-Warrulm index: 3.70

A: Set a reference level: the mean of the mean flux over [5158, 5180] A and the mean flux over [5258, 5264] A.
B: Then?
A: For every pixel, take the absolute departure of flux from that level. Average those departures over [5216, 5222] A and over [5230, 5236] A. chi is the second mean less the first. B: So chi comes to -0.6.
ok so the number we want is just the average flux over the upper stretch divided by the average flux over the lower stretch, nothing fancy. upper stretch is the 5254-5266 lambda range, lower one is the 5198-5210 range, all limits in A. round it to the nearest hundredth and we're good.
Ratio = 0.99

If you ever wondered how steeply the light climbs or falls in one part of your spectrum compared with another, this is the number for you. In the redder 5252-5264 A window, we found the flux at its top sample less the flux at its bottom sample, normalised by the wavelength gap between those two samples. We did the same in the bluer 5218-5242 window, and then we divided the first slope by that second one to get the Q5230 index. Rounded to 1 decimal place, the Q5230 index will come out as 1.5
